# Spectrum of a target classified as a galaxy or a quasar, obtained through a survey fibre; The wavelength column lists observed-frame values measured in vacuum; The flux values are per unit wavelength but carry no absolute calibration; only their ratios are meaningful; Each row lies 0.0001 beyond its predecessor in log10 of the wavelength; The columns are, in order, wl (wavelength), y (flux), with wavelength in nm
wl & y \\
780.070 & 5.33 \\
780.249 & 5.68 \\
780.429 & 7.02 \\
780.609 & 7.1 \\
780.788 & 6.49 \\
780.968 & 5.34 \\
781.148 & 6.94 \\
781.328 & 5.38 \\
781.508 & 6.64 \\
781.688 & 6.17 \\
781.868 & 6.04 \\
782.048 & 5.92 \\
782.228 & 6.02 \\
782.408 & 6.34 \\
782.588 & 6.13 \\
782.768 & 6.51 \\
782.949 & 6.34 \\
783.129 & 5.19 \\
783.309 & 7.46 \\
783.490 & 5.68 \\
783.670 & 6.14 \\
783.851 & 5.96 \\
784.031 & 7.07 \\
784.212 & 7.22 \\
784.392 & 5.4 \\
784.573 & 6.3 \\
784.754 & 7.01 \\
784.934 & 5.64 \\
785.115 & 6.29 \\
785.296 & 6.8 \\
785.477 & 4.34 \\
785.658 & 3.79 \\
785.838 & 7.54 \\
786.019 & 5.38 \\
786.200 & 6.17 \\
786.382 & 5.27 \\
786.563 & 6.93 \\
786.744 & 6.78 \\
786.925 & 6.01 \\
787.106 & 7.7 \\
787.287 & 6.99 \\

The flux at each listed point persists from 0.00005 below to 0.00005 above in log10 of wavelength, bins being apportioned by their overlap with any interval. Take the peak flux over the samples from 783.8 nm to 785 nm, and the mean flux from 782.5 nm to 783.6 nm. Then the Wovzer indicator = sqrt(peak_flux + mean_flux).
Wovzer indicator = 3.67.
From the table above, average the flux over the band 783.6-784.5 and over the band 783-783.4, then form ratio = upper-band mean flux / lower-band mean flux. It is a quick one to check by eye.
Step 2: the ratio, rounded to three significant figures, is 1.01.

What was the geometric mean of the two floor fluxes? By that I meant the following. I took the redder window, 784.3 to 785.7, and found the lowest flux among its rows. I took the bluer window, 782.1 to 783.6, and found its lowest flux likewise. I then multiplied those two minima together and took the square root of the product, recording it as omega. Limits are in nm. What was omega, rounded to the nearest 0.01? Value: 4.44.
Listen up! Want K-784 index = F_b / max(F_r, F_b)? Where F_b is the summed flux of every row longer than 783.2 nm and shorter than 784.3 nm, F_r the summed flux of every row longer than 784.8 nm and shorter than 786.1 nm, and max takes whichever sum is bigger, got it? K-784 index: 0.99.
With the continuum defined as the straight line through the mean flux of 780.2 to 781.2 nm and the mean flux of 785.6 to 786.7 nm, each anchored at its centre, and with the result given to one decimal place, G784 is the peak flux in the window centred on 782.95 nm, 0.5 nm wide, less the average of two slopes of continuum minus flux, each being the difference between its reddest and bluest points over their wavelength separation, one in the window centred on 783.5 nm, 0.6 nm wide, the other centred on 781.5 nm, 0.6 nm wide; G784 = 5.9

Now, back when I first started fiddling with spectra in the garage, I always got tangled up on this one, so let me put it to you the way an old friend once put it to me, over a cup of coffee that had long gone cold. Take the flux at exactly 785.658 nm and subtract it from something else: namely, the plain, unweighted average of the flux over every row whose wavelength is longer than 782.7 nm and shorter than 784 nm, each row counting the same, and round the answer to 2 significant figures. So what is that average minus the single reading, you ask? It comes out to 2.4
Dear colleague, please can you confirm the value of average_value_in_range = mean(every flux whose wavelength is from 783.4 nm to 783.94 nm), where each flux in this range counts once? 5.93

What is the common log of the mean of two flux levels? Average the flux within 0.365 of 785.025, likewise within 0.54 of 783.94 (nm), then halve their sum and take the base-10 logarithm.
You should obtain 0.802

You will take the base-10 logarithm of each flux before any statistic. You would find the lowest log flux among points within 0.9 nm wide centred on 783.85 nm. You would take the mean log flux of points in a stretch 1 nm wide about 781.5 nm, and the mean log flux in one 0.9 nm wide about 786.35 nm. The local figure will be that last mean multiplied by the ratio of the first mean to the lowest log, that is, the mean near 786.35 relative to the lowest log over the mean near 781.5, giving 0.82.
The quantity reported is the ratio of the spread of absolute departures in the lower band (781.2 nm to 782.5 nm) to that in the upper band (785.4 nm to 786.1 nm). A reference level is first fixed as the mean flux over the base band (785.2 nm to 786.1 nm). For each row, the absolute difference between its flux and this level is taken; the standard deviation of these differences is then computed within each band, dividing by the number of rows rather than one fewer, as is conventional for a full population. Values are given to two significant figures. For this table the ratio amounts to 0.39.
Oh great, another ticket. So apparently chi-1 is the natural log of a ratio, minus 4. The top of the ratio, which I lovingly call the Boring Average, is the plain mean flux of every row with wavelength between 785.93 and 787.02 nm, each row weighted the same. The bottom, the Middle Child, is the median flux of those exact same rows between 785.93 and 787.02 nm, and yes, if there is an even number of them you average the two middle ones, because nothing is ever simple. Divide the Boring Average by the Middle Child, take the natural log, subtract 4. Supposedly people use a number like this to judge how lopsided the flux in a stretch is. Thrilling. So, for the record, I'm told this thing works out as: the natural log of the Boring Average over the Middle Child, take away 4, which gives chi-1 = -4.00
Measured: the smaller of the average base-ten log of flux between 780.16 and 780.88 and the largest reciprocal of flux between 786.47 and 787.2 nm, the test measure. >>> 0.166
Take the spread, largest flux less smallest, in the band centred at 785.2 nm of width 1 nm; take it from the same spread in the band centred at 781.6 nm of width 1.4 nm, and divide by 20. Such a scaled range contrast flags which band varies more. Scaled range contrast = -0.081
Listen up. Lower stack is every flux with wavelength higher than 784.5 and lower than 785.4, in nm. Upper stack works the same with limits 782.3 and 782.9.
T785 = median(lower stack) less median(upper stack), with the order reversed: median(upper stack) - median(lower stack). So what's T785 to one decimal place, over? 0.0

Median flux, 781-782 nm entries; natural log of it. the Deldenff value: 1.82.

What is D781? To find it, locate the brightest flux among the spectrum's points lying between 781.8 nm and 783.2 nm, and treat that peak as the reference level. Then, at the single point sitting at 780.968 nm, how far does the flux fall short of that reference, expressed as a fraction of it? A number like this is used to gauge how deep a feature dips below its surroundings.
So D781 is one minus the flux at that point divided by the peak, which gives 0.18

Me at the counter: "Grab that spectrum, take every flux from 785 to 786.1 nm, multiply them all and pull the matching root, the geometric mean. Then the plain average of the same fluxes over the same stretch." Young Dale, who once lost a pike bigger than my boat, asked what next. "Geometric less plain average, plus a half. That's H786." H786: 0.34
